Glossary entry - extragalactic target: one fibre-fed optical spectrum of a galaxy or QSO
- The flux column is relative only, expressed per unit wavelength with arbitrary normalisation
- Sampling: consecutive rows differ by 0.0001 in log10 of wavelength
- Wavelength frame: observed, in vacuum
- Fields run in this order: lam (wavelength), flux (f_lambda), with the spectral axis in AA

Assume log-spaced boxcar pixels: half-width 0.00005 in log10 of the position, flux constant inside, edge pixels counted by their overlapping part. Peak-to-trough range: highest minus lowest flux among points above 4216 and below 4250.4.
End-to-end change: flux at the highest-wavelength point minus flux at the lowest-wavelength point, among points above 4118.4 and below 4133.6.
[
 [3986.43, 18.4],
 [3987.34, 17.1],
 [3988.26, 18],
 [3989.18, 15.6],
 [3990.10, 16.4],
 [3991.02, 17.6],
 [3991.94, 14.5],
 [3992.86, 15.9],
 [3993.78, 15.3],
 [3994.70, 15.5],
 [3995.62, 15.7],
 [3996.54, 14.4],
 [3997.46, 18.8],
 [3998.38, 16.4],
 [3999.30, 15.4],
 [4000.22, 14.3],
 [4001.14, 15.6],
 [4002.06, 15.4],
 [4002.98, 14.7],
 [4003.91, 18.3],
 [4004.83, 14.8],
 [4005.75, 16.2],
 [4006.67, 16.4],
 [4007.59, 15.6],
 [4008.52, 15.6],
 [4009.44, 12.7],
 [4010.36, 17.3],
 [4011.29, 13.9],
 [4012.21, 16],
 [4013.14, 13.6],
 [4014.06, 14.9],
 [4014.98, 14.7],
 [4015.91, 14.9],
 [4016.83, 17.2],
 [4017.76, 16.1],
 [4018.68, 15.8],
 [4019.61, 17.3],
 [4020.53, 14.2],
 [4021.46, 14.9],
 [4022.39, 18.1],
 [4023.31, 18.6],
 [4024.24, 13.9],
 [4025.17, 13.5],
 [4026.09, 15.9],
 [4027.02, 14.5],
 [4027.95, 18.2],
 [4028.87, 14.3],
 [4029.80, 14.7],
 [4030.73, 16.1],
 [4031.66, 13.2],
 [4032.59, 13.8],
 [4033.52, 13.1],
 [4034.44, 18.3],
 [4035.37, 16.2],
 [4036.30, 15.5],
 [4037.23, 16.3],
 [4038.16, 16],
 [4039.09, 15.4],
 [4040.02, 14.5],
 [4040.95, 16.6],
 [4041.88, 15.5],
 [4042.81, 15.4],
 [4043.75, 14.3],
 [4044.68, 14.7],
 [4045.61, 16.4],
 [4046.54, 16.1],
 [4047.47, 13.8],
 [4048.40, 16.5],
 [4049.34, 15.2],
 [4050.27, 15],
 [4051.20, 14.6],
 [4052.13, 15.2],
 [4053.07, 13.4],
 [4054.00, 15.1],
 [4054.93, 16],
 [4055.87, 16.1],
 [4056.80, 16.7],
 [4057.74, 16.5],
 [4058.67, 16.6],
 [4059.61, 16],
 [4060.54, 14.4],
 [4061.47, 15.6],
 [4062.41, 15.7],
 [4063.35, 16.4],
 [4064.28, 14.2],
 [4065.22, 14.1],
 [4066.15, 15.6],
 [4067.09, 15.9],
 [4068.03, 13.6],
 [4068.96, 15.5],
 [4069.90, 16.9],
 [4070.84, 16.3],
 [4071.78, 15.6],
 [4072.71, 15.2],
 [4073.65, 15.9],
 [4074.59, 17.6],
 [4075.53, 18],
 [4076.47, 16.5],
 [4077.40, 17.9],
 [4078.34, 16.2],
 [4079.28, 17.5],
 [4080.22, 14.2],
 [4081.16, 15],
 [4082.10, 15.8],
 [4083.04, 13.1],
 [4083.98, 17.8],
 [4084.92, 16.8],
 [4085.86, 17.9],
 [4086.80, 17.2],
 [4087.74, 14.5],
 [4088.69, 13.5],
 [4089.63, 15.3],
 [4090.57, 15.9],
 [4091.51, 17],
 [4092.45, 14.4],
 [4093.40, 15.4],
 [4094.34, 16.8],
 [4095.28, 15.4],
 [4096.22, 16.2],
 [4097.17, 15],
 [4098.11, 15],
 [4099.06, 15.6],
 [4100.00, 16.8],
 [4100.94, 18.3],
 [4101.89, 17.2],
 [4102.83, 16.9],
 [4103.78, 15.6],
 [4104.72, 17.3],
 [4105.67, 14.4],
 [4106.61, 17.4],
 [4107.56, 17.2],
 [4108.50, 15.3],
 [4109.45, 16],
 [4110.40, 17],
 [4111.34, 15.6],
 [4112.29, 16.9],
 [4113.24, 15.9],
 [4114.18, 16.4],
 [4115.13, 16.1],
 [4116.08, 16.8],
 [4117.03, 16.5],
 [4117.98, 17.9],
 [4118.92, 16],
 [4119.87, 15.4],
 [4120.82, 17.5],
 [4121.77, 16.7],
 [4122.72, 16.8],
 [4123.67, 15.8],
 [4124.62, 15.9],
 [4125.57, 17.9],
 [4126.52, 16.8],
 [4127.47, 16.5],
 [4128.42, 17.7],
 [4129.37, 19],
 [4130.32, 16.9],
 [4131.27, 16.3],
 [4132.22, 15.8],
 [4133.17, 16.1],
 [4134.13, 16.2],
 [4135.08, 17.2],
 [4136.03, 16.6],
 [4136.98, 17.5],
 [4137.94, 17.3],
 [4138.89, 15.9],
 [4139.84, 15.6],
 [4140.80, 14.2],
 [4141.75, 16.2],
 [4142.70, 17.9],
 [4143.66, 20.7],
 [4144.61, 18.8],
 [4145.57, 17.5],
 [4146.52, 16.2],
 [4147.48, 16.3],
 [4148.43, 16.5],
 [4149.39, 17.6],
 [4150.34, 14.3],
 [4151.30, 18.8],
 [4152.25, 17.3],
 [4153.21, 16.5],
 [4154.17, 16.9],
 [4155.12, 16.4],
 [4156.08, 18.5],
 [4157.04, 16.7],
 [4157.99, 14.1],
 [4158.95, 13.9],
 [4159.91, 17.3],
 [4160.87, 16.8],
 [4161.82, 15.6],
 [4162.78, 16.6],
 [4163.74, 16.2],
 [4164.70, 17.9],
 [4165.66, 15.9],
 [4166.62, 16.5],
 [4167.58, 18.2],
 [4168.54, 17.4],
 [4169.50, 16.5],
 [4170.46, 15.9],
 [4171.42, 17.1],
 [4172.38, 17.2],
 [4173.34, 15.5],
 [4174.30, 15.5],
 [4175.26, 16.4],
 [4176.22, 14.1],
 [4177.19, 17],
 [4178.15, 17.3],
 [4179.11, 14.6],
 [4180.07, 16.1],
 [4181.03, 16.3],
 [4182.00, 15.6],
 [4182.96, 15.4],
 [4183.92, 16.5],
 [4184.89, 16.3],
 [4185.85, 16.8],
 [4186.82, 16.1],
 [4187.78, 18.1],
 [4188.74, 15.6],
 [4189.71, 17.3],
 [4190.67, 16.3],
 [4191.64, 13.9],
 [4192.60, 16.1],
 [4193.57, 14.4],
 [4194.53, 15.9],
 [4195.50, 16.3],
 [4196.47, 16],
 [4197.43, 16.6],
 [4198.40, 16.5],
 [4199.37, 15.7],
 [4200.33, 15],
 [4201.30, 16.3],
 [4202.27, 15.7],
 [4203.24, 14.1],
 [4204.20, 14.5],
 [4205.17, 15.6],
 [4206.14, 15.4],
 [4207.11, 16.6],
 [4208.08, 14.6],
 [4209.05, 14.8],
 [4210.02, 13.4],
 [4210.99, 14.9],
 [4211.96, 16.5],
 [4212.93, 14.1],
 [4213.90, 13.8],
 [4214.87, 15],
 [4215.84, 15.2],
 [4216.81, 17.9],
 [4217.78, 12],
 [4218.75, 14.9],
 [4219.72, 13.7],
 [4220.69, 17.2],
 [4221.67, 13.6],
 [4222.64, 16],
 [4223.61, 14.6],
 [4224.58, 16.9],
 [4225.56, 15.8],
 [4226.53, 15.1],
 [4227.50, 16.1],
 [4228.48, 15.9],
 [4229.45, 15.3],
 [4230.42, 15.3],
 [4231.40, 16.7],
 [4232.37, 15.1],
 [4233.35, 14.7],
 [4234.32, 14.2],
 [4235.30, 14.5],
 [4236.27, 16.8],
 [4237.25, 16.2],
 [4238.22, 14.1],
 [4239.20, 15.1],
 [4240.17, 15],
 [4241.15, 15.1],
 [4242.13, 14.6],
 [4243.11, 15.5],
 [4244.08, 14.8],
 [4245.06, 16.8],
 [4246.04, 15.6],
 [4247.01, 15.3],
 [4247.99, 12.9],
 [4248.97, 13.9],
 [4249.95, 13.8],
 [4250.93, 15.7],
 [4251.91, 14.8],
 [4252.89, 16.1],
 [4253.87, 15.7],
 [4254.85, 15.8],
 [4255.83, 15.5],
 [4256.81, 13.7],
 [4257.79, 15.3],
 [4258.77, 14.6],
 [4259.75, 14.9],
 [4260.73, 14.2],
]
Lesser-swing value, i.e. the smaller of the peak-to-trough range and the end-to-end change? 0.1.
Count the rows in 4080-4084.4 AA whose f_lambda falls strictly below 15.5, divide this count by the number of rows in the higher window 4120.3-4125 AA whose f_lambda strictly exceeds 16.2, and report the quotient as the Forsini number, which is 1.0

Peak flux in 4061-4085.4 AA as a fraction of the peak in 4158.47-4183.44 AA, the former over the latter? 0.99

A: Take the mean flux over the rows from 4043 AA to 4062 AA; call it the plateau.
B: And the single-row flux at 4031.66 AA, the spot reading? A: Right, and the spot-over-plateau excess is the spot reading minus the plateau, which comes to -2.2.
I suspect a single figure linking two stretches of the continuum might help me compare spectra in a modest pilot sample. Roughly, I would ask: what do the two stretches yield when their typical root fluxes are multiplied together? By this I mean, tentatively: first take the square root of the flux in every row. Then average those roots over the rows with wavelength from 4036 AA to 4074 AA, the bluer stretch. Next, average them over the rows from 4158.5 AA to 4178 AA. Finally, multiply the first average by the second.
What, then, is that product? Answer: 15.9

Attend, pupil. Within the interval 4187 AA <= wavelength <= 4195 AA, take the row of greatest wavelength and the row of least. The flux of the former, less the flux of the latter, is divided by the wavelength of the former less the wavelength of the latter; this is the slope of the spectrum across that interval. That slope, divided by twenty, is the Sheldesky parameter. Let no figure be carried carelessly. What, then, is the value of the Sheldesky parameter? -0.016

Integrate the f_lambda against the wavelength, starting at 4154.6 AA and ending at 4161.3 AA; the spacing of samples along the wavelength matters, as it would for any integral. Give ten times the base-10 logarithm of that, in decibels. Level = 20.4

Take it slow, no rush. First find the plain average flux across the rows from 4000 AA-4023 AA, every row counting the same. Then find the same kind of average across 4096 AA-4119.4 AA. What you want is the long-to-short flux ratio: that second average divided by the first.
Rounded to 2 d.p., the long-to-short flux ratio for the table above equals 1.05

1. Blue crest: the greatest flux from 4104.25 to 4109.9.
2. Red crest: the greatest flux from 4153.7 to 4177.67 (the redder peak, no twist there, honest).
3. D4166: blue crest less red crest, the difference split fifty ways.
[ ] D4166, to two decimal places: -0.02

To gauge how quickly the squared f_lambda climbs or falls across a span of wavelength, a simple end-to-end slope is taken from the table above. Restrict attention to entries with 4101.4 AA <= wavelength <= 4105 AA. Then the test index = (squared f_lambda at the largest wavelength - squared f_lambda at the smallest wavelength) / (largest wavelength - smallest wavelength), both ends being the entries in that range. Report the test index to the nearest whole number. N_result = 1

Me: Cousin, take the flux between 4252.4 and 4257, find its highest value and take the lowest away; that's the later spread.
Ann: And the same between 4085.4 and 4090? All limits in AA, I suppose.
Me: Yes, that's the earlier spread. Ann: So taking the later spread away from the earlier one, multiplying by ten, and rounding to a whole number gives 20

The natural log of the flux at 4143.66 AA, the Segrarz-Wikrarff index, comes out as 3.03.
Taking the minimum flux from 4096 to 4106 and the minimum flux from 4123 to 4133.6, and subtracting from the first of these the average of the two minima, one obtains -0.7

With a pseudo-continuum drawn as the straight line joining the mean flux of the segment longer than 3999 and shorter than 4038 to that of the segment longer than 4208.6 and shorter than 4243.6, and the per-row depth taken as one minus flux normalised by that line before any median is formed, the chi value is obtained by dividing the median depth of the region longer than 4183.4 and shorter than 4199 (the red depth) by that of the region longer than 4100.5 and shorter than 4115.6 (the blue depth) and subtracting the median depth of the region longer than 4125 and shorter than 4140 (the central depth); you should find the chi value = 0.9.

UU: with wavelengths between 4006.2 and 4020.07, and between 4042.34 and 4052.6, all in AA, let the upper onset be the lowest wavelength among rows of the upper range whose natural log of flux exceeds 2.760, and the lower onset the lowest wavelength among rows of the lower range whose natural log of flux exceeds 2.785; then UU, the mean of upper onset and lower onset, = 4026.1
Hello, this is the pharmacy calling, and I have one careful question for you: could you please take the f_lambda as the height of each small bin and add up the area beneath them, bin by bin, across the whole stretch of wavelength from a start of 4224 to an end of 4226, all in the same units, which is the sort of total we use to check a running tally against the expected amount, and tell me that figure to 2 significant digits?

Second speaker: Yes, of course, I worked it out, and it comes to 32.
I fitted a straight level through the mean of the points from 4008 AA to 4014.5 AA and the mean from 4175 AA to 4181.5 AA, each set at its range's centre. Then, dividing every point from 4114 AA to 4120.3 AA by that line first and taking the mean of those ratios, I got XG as 1.057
